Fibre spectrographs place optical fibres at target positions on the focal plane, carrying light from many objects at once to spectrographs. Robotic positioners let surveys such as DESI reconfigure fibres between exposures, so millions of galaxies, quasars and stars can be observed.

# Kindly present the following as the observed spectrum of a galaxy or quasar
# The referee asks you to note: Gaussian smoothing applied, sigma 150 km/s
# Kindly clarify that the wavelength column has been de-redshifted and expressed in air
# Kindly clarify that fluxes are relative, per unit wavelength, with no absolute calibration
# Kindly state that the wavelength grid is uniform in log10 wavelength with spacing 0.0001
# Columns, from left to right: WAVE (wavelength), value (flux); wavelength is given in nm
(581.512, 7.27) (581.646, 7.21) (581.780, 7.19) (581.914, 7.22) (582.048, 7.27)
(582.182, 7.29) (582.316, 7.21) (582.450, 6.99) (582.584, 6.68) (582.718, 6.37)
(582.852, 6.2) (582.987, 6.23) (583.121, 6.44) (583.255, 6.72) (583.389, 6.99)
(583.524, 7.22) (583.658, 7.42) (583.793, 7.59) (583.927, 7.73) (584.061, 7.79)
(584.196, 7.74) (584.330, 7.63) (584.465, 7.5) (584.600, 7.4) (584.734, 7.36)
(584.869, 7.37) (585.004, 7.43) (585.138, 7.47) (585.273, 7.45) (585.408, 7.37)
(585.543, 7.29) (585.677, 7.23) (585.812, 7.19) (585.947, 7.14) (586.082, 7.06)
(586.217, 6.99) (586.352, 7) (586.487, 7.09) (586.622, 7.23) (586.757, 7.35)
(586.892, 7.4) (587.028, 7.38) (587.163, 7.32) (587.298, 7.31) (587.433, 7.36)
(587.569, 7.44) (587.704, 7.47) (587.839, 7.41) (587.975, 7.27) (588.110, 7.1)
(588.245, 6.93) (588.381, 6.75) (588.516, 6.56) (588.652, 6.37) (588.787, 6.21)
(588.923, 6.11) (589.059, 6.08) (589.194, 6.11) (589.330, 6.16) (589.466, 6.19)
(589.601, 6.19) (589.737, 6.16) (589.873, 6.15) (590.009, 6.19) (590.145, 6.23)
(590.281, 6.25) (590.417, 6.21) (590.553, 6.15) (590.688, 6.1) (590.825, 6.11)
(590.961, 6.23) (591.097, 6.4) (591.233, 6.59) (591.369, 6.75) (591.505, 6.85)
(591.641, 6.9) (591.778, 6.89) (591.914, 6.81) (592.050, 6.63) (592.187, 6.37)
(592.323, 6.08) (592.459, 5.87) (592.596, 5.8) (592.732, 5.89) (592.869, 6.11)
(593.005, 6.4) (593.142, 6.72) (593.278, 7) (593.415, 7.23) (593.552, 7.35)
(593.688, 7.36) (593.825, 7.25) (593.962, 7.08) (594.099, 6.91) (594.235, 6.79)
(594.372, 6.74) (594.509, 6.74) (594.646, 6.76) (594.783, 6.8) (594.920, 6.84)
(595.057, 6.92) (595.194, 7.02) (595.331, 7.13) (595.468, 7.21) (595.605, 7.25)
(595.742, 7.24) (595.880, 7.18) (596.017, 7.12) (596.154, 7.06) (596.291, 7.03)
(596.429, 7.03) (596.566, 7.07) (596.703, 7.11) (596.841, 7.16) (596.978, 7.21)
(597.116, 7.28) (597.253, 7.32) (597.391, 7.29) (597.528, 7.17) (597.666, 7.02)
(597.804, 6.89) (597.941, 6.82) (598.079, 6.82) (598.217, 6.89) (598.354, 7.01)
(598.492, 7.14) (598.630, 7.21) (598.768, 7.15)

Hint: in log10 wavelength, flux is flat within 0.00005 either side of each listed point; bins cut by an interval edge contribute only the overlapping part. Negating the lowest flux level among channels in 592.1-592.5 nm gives -5.9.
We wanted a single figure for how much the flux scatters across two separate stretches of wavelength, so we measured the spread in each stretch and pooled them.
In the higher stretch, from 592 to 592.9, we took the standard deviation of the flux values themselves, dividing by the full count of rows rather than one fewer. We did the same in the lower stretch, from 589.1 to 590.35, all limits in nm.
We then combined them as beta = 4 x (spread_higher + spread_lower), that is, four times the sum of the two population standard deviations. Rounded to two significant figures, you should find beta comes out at 1.3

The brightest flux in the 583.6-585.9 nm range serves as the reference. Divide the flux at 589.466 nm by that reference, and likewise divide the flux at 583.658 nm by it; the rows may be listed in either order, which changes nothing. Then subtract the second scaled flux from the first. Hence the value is -0.16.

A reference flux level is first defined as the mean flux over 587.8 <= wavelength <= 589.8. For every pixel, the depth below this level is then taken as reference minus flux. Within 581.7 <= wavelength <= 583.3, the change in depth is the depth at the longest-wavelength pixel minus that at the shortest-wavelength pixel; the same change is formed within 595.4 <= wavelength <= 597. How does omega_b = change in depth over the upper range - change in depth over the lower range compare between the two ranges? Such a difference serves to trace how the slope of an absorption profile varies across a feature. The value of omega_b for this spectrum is -0.5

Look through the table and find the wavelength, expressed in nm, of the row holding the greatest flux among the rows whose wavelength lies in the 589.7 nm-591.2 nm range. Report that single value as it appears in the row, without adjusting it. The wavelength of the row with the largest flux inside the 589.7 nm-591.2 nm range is 591.097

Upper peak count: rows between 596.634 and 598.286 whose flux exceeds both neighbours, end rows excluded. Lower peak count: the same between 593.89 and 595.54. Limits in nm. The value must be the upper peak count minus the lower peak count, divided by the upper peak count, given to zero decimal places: 1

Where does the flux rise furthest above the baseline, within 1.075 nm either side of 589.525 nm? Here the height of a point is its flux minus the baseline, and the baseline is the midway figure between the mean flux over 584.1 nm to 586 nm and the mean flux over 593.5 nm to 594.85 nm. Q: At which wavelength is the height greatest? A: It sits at 588.516 nm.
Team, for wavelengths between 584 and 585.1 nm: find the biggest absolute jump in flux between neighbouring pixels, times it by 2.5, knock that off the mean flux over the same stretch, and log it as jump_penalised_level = 7.20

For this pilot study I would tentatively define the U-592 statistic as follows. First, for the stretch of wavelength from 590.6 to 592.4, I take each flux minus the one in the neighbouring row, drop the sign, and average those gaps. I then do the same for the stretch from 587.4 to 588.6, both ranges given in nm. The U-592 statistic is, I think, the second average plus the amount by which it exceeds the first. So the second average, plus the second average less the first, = 0.12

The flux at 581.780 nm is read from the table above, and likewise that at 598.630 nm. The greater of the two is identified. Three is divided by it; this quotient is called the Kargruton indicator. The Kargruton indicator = 0.416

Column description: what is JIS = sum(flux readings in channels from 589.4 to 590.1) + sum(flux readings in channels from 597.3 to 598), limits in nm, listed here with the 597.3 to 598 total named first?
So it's 66.1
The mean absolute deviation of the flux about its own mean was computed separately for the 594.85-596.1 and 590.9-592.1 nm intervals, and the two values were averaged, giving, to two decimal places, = 0.15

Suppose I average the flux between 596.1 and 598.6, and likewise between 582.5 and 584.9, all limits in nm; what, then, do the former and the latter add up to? 14.2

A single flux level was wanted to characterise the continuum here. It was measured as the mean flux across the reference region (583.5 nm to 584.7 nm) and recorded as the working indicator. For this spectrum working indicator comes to 7.6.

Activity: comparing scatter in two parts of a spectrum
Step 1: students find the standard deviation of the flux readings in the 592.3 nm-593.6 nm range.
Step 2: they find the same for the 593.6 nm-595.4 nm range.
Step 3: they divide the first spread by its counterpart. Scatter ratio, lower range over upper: 2.9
